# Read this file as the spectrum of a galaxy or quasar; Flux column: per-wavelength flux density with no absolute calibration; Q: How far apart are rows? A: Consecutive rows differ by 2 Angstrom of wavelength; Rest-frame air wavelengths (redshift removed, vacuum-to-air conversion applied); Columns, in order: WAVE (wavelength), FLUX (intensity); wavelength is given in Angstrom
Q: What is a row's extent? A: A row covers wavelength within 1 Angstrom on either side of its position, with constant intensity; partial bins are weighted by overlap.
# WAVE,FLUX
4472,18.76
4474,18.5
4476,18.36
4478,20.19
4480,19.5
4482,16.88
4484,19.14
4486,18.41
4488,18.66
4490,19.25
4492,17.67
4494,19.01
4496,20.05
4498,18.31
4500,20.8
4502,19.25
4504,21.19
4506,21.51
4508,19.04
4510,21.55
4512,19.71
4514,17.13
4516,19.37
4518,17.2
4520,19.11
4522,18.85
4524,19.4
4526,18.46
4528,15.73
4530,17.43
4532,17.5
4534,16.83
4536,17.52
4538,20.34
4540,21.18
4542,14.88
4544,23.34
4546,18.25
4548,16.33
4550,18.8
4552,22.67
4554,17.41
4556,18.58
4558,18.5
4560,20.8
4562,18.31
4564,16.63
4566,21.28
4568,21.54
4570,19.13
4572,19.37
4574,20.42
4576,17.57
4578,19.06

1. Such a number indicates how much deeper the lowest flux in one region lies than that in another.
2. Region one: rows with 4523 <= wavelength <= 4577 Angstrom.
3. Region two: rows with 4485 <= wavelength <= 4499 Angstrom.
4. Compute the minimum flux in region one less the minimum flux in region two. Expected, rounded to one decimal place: -2.8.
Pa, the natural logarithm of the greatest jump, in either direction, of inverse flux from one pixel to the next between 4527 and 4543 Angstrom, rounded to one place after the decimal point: -3.9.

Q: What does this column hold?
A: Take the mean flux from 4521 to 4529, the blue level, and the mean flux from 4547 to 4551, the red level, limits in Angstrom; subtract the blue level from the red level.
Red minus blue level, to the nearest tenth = -0.5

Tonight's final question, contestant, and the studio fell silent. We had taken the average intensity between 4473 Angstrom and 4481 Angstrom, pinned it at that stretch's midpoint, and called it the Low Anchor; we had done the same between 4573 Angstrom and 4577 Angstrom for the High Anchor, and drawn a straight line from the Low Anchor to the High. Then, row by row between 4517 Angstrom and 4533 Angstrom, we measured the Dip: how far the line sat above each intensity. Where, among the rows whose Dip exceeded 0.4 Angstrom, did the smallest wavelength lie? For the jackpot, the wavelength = 4518 Angstrom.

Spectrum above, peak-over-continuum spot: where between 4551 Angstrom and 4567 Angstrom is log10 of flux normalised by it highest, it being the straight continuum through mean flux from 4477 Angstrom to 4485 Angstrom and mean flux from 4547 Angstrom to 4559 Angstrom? 4552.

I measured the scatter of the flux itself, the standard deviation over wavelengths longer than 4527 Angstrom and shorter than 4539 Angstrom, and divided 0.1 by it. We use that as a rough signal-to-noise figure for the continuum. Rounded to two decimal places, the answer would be 0.07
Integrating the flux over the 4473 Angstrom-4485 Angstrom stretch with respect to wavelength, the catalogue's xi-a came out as 225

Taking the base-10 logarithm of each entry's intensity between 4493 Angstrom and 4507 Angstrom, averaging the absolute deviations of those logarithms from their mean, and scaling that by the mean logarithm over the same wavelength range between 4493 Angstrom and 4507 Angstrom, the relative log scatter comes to 0.017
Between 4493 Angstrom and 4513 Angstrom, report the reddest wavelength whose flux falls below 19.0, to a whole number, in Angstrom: 4498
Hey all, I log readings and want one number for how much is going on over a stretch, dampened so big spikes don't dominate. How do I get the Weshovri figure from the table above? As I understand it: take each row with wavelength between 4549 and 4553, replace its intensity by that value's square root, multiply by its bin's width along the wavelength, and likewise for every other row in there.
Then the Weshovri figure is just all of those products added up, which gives 18.2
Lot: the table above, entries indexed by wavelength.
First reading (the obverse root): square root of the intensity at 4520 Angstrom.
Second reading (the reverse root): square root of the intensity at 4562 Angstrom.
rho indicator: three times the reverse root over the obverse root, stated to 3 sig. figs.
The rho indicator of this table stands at 2.94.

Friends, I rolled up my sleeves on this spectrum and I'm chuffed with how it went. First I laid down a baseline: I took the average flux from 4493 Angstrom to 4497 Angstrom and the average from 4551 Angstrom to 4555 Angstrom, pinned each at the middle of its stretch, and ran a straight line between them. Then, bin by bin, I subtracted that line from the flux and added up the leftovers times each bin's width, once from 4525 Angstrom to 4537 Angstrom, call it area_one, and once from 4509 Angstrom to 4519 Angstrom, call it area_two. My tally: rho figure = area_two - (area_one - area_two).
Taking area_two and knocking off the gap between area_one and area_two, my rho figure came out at 17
